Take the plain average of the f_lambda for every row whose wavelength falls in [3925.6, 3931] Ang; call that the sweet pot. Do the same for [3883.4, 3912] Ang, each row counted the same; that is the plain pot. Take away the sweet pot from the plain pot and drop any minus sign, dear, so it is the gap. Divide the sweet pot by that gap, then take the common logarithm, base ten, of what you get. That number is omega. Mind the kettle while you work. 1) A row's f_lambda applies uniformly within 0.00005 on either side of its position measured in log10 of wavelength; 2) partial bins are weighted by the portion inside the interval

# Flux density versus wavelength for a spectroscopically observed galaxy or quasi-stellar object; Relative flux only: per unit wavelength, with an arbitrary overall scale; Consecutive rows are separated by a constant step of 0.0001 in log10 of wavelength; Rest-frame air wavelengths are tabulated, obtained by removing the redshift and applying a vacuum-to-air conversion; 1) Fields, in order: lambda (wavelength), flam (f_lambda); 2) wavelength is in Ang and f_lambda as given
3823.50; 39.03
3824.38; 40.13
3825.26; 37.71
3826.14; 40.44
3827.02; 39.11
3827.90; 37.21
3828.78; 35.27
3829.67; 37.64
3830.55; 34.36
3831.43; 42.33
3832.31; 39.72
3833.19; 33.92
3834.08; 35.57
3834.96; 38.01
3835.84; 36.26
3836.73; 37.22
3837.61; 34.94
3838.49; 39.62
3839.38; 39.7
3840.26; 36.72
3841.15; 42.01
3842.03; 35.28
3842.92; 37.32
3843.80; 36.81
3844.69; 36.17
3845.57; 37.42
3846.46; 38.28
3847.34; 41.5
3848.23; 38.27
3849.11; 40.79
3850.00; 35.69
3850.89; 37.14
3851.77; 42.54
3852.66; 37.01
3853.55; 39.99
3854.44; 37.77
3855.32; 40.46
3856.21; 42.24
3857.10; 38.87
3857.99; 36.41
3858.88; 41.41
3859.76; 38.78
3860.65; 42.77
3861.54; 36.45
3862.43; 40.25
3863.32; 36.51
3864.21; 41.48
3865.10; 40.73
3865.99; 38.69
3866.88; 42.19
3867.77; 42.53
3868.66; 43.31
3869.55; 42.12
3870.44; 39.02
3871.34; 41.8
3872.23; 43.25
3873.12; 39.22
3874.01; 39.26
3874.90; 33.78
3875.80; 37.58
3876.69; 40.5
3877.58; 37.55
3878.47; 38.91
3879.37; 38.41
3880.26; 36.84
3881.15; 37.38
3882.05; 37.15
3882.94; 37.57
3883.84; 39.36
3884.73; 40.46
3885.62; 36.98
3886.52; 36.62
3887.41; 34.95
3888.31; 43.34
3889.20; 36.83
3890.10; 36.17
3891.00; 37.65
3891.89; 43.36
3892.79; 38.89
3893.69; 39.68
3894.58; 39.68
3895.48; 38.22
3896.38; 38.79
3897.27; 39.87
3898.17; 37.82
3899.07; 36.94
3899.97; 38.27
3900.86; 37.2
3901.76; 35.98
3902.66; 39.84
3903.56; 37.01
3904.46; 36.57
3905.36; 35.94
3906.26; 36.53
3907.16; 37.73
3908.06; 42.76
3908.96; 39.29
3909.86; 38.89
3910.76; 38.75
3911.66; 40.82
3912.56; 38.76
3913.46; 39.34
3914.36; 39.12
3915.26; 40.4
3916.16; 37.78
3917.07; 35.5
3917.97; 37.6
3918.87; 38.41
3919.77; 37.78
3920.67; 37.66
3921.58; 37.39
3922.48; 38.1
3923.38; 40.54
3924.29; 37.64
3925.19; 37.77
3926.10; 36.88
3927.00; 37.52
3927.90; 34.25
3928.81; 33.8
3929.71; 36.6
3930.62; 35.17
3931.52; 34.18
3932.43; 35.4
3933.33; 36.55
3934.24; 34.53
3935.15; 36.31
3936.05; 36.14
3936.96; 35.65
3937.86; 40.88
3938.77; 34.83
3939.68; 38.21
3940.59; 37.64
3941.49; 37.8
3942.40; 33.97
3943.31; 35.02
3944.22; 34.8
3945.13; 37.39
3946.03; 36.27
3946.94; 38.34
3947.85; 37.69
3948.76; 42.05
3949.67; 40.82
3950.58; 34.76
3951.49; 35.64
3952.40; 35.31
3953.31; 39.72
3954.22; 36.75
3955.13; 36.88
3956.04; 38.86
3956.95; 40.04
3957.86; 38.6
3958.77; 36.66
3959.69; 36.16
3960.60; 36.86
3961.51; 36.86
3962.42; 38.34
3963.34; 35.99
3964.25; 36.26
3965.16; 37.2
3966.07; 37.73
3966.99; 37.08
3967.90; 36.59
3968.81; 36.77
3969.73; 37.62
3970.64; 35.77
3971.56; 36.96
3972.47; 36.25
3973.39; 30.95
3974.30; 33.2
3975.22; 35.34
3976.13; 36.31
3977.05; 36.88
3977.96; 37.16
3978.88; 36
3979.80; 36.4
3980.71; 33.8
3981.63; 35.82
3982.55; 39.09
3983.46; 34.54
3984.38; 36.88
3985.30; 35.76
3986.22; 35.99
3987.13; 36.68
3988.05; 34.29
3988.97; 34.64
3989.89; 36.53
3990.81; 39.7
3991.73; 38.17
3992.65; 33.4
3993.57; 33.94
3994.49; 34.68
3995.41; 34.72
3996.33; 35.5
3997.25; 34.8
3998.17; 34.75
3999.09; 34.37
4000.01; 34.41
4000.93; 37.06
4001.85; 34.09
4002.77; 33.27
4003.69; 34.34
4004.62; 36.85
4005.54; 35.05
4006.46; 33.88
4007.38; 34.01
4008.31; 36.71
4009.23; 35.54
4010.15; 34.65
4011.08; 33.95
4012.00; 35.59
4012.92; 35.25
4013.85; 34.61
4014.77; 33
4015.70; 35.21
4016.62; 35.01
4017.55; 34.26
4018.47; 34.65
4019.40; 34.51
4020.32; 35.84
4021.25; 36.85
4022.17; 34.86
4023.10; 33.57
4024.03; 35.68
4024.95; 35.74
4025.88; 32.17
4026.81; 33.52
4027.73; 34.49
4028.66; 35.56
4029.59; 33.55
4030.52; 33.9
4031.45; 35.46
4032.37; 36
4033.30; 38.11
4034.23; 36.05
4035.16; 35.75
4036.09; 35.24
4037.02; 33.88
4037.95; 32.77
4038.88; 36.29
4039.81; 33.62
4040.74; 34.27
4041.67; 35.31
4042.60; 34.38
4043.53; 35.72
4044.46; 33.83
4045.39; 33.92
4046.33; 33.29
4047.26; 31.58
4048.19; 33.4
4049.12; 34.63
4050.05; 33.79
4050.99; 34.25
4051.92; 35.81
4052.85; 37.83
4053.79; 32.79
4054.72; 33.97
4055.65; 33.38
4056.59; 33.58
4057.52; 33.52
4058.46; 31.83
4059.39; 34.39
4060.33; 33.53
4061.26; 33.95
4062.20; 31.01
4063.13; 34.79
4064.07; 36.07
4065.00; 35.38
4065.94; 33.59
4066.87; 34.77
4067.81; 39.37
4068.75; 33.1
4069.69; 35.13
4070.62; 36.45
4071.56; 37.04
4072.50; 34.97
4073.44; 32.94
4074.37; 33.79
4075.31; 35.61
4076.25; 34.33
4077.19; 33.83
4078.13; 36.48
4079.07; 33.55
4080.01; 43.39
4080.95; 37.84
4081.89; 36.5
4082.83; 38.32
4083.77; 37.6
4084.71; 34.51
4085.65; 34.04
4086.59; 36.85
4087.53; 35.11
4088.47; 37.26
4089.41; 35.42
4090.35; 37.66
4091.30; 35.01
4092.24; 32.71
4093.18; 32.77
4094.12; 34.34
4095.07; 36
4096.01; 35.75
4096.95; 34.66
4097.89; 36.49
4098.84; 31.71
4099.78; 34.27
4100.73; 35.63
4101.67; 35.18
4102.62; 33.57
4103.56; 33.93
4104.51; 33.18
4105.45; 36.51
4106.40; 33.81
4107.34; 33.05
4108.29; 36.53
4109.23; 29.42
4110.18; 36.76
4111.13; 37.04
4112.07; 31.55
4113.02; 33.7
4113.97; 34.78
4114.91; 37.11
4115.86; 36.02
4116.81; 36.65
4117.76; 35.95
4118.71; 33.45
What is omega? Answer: 1.11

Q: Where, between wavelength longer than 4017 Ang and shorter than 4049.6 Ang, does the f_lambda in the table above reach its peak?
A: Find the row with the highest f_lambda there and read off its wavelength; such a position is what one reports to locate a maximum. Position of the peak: 4033.30 Ang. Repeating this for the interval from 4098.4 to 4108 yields 4105.45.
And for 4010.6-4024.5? 4021.25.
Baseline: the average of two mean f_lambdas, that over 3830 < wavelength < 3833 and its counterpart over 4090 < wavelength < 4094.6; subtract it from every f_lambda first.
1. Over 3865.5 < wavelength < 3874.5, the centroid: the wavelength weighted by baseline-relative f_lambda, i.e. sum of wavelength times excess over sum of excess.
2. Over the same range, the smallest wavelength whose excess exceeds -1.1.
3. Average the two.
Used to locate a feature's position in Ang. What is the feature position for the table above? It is 3867.9 Ang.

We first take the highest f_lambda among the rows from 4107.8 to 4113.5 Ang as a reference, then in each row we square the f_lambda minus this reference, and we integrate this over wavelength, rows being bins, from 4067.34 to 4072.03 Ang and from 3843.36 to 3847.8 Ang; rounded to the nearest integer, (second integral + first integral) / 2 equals 22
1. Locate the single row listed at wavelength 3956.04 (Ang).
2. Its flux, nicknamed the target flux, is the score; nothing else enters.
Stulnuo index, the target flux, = 38.86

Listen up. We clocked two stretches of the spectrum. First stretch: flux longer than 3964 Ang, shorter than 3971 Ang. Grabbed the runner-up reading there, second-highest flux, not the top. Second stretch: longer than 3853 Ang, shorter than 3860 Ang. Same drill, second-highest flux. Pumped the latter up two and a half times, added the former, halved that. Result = 70.6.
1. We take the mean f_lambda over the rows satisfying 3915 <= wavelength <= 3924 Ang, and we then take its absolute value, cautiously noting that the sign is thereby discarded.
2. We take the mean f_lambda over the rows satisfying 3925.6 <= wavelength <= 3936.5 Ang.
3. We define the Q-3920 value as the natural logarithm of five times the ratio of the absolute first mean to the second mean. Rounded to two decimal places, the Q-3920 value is 1.68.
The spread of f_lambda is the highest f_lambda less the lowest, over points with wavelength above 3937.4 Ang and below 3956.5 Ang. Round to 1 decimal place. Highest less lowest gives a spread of 8.1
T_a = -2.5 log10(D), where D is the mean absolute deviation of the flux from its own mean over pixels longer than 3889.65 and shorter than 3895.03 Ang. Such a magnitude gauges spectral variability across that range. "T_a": -0.56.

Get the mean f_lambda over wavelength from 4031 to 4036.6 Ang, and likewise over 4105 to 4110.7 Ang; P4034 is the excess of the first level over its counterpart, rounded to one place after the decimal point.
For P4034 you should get 1.8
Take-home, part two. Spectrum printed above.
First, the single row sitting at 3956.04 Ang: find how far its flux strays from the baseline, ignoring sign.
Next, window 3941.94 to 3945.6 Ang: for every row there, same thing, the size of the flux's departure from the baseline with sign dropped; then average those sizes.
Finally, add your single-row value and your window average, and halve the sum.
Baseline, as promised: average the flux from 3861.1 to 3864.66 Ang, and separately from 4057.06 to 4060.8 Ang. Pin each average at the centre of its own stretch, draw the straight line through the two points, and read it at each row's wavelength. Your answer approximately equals 2.2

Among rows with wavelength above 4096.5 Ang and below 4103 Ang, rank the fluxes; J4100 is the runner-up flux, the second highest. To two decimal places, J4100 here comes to 35.63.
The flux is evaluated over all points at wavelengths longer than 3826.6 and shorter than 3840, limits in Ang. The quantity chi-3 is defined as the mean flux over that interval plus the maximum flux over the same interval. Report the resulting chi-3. 80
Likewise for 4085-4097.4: 73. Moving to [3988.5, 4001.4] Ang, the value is 75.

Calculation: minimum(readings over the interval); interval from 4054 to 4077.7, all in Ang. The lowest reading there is 31.01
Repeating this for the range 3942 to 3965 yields 33.97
